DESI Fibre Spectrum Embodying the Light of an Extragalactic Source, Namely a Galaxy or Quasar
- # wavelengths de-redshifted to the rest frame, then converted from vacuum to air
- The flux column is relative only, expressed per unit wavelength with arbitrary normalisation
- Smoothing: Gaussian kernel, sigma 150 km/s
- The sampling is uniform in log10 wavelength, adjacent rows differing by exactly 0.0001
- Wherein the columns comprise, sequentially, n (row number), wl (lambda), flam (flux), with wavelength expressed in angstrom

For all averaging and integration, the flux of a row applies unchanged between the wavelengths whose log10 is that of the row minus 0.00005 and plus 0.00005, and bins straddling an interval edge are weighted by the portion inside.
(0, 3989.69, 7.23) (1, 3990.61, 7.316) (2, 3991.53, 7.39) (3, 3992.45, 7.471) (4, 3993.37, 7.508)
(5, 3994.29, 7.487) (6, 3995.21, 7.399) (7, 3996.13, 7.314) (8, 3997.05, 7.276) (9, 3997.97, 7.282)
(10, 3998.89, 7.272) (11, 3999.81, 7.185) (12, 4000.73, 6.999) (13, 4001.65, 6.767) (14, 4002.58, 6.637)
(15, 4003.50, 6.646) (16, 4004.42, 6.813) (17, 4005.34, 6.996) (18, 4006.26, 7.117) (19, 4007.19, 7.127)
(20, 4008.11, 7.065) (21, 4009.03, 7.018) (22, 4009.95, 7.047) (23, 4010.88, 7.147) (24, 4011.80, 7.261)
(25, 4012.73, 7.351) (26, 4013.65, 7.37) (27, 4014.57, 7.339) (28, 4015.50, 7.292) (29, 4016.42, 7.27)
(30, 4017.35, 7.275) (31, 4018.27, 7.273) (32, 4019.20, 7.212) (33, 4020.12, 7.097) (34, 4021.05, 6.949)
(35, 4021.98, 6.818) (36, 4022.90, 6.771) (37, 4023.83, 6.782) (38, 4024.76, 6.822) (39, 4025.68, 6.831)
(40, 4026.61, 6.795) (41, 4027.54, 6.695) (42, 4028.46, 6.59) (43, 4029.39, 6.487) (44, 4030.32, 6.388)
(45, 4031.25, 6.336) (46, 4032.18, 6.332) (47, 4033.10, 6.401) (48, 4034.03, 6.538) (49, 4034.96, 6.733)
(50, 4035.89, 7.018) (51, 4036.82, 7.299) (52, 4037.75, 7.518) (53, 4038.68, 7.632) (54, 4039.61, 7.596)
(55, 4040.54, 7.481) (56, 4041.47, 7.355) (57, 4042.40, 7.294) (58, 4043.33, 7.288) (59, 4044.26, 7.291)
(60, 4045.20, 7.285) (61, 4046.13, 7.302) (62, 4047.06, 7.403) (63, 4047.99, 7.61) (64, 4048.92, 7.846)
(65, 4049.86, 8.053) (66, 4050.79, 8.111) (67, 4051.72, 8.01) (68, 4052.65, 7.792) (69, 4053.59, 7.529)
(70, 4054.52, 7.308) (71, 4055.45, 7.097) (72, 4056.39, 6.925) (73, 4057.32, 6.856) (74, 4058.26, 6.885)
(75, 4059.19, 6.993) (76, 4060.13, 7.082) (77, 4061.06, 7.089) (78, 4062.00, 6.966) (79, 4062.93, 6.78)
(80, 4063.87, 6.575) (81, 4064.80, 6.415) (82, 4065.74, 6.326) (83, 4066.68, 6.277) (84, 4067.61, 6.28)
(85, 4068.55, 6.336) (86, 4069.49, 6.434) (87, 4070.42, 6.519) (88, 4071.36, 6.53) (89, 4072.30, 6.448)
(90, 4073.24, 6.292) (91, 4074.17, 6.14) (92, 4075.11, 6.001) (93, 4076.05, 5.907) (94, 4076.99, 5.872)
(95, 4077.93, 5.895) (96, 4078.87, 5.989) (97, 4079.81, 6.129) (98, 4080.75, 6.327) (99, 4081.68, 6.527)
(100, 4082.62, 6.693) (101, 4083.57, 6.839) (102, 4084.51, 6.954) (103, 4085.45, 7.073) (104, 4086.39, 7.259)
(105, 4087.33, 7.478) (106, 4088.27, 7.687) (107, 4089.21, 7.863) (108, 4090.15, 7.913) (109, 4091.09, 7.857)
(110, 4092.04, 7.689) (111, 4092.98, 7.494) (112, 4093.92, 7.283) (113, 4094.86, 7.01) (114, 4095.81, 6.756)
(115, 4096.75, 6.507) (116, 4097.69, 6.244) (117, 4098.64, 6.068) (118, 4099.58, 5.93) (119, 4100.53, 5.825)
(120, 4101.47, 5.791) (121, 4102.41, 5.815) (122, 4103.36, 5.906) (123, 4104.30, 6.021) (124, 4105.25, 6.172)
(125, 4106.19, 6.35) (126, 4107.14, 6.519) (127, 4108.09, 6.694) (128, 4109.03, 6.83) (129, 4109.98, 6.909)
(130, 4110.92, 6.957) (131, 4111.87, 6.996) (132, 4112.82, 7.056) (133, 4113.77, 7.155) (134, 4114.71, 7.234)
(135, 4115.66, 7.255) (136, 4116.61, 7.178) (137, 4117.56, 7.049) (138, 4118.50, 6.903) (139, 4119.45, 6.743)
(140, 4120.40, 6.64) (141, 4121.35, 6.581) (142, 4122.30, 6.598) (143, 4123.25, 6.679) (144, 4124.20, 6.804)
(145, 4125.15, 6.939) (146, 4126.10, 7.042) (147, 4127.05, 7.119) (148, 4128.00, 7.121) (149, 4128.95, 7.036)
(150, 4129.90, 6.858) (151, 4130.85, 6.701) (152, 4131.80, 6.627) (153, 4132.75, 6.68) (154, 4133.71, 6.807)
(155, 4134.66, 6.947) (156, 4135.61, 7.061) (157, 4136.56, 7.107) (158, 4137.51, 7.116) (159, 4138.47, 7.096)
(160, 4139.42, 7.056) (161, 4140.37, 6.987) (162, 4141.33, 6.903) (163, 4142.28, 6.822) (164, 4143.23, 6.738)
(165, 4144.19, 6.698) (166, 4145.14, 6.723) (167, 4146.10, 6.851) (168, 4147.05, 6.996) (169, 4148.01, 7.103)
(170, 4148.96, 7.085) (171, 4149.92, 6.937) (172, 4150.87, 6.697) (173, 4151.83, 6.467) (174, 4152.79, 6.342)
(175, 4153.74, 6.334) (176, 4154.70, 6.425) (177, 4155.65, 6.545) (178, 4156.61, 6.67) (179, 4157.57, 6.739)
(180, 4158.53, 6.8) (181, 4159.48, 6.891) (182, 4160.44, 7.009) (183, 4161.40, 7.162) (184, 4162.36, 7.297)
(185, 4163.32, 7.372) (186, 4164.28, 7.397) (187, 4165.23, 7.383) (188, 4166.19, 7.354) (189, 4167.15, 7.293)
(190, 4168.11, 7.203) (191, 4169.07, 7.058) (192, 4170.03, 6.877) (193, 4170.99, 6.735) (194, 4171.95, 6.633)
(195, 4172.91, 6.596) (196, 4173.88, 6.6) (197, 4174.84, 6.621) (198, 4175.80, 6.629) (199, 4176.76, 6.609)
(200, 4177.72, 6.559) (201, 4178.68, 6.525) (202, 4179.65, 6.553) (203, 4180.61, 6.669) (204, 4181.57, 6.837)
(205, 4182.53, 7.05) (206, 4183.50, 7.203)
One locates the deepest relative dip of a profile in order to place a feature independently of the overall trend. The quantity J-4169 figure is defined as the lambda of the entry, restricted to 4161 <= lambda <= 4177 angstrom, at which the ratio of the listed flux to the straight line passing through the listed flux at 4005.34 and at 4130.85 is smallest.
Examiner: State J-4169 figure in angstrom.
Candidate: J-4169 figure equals 4172.91 angstrom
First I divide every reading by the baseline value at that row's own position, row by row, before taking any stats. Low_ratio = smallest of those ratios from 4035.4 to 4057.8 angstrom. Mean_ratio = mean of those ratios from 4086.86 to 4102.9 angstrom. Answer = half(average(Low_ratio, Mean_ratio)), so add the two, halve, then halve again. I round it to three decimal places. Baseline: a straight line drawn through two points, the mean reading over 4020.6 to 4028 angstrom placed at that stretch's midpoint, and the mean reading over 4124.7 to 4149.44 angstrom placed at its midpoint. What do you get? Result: 0.501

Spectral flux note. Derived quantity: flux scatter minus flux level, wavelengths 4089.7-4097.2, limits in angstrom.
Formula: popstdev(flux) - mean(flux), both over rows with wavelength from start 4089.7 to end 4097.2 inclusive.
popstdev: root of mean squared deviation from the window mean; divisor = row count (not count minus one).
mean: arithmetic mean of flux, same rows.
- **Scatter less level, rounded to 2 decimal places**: -6.83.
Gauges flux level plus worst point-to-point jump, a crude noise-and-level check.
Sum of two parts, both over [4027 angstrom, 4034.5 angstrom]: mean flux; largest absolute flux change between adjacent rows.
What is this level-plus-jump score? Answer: 6.61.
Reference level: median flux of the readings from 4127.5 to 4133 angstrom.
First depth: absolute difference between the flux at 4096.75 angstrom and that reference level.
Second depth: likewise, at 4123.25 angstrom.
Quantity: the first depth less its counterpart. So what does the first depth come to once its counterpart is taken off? 0.17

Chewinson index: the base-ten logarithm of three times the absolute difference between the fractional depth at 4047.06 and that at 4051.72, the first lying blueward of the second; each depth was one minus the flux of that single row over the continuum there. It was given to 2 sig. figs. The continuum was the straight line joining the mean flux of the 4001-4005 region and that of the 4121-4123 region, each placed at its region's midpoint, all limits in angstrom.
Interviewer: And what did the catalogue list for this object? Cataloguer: -0.56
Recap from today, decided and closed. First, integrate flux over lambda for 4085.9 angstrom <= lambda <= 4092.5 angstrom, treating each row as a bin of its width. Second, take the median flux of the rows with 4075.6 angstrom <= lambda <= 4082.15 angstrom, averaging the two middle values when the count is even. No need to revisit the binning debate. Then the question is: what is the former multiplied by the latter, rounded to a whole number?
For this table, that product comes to 303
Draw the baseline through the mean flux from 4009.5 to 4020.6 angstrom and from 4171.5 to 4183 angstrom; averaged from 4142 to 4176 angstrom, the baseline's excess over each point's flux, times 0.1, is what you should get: -0.014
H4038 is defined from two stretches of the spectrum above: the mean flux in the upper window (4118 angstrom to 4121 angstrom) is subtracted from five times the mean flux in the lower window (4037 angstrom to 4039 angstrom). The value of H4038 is 31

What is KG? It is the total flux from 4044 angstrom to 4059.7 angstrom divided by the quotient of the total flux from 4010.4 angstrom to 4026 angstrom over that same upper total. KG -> 132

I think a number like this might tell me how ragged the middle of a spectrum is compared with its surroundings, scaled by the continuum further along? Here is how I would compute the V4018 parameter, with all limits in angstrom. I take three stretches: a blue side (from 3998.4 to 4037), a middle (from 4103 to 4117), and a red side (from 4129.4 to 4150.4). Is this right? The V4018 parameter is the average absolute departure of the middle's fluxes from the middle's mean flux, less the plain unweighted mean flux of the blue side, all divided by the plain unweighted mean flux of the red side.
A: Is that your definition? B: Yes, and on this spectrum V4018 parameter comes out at -0.95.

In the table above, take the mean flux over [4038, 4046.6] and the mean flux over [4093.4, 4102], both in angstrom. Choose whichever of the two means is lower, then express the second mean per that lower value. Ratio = 1.00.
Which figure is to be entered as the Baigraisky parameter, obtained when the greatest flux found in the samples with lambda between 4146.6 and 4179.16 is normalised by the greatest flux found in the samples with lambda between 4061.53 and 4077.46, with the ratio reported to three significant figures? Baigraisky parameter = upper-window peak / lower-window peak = 1.06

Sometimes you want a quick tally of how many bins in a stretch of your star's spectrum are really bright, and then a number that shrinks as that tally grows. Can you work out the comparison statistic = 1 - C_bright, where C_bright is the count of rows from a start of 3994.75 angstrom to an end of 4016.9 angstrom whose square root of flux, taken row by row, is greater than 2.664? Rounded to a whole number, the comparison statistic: -14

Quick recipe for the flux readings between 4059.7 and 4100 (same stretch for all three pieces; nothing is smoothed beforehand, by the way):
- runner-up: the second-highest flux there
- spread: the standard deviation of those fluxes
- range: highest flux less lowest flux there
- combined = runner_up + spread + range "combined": 10.5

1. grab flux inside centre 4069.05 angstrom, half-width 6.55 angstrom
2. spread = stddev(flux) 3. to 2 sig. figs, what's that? 0.19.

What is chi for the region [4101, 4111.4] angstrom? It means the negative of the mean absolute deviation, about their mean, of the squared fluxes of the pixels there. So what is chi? -4.9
